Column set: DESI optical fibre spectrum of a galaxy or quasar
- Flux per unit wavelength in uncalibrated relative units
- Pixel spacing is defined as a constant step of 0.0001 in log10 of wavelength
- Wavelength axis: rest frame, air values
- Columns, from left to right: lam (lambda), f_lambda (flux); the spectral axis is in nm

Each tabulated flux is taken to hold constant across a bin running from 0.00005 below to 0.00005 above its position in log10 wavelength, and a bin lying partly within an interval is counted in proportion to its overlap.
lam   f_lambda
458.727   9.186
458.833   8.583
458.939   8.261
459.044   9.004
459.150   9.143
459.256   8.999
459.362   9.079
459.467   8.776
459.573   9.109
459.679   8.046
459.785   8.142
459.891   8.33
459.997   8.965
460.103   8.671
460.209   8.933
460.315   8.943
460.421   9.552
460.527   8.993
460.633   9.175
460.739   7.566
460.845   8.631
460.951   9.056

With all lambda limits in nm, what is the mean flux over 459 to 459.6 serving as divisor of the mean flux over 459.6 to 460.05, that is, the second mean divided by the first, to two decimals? 0.93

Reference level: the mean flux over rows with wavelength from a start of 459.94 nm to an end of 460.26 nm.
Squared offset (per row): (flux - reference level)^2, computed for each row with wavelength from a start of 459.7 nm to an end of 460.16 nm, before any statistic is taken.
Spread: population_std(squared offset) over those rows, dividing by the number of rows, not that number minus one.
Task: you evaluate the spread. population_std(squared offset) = 0.20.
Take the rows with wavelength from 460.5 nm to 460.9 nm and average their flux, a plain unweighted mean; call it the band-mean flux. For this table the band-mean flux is 8.6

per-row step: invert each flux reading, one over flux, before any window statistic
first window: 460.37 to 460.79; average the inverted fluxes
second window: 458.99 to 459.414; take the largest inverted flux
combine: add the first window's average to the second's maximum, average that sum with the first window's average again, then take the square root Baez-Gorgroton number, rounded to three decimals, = 0.412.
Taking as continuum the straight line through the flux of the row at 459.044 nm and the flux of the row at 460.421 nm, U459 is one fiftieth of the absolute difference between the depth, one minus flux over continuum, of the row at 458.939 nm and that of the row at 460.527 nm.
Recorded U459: 0.0003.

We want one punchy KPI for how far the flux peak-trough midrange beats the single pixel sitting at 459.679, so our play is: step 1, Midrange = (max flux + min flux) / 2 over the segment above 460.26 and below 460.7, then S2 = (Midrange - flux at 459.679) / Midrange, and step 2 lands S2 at 0.130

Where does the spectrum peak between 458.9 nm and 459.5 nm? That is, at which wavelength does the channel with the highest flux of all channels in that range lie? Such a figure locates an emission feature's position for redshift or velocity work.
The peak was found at 459.150 nm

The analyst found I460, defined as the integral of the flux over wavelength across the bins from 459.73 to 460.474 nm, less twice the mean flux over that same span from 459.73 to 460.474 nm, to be -11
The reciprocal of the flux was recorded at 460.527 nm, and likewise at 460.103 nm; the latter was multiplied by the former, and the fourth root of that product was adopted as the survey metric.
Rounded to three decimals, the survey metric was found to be 0.337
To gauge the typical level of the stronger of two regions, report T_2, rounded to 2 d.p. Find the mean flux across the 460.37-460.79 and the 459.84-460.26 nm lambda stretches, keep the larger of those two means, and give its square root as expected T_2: 2.97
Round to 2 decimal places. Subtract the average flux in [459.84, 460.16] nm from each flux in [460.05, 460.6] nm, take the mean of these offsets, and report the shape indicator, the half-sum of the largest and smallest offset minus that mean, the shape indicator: 0.09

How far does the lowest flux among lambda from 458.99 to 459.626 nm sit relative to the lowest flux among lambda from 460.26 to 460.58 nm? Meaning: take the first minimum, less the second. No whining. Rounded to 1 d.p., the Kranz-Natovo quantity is -0.2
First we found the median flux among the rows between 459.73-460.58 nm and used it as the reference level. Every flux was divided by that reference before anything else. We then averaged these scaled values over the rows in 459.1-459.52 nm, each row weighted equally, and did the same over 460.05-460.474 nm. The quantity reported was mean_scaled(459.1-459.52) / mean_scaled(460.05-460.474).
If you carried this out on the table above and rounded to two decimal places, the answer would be 1.00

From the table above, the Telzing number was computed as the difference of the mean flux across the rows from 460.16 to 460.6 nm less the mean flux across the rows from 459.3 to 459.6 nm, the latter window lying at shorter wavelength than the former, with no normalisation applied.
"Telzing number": 0.12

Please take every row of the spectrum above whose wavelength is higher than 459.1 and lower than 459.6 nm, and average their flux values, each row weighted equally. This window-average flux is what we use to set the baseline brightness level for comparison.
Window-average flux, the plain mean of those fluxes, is 9.02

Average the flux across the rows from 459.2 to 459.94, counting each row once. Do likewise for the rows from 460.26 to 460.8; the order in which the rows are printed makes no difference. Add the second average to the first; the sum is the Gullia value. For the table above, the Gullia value 17.5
